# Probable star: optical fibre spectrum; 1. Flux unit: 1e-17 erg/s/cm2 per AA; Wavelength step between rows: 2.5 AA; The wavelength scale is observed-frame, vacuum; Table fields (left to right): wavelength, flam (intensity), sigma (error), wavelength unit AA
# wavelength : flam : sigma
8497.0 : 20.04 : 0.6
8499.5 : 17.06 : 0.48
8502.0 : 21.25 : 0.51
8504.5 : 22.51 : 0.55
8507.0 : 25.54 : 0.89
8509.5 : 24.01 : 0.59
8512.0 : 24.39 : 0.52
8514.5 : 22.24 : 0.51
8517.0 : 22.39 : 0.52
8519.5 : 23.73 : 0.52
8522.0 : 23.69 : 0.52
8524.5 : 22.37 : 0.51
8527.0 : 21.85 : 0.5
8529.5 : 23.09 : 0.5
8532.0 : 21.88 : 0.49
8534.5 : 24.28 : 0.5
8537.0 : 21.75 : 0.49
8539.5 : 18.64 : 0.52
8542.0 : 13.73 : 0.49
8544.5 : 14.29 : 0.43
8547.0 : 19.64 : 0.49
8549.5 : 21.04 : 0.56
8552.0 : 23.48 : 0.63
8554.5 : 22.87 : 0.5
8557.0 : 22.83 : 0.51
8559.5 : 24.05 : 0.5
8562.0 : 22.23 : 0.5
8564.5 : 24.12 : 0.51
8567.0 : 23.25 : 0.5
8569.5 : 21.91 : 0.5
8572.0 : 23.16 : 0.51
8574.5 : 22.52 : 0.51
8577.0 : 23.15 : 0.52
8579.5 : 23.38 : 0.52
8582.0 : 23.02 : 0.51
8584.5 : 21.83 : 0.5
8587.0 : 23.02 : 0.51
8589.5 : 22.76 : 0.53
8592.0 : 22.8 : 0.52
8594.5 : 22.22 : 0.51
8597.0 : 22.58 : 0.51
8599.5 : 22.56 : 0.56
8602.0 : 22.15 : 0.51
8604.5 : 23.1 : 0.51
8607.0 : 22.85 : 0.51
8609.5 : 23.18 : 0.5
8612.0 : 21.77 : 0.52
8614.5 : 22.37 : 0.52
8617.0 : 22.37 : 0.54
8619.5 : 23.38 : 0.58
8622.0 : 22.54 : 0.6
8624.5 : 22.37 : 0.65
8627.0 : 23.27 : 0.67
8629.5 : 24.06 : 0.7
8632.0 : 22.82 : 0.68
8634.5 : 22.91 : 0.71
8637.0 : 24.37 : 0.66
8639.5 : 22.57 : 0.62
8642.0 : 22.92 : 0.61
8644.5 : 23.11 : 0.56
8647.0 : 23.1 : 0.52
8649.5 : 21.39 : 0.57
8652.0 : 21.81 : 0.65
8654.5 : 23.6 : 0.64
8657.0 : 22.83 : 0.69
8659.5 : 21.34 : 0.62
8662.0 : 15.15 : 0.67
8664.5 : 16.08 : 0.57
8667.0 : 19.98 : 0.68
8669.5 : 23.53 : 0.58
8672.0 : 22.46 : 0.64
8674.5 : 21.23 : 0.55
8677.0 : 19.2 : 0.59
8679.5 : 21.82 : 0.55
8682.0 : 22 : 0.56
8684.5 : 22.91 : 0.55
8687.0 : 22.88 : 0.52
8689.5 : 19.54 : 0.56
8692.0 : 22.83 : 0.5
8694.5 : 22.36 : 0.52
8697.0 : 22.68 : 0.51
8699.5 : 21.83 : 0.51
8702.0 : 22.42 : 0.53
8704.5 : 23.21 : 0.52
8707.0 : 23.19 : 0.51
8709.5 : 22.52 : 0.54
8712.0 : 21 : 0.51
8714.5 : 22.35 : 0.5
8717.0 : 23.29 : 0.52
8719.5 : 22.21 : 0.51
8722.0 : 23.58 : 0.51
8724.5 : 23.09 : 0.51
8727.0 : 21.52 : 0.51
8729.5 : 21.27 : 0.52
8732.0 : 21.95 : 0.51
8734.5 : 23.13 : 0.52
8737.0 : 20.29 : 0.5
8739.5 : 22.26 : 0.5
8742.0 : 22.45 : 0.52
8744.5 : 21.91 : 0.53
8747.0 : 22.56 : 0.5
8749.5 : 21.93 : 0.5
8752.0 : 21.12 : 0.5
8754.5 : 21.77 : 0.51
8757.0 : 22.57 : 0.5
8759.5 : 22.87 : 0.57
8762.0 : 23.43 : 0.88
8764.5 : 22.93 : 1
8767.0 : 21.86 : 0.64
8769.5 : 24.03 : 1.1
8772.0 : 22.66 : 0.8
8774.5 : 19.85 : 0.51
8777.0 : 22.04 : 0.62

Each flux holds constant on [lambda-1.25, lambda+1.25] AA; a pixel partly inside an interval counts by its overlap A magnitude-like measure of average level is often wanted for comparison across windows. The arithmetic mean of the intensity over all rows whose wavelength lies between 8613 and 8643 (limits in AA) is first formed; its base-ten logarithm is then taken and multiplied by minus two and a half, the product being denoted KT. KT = -3.40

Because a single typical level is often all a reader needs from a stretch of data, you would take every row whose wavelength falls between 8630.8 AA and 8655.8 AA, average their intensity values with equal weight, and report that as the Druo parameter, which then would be 22.9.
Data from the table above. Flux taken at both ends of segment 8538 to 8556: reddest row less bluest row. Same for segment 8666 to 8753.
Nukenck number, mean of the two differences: 2.7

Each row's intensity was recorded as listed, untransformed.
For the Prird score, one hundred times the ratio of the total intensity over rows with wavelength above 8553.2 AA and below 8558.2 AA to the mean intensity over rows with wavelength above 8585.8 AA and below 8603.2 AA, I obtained 202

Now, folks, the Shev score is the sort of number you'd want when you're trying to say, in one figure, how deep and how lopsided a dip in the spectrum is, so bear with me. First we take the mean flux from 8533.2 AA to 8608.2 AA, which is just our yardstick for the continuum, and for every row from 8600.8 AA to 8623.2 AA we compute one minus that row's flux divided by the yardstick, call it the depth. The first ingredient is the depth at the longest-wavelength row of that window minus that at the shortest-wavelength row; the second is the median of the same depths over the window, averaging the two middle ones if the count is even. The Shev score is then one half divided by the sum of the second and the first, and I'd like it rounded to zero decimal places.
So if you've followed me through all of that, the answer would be -11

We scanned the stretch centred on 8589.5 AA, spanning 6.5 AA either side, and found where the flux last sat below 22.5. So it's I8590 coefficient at 8594.5 AA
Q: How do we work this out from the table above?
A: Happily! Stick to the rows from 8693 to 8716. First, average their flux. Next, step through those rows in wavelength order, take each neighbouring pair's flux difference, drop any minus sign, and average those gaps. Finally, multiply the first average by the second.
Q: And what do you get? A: 17.1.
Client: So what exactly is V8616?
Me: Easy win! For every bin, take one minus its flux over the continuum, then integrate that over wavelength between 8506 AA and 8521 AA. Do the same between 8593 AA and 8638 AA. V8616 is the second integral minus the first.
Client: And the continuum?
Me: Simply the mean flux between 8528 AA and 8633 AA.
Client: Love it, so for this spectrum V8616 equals -0.25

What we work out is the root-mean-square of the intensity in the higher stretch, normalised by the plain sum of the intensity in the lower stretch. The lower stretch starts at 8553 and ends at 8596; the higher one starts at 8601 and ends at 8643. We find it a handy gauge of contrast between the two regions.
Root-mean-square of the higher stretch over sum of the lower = 0.059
